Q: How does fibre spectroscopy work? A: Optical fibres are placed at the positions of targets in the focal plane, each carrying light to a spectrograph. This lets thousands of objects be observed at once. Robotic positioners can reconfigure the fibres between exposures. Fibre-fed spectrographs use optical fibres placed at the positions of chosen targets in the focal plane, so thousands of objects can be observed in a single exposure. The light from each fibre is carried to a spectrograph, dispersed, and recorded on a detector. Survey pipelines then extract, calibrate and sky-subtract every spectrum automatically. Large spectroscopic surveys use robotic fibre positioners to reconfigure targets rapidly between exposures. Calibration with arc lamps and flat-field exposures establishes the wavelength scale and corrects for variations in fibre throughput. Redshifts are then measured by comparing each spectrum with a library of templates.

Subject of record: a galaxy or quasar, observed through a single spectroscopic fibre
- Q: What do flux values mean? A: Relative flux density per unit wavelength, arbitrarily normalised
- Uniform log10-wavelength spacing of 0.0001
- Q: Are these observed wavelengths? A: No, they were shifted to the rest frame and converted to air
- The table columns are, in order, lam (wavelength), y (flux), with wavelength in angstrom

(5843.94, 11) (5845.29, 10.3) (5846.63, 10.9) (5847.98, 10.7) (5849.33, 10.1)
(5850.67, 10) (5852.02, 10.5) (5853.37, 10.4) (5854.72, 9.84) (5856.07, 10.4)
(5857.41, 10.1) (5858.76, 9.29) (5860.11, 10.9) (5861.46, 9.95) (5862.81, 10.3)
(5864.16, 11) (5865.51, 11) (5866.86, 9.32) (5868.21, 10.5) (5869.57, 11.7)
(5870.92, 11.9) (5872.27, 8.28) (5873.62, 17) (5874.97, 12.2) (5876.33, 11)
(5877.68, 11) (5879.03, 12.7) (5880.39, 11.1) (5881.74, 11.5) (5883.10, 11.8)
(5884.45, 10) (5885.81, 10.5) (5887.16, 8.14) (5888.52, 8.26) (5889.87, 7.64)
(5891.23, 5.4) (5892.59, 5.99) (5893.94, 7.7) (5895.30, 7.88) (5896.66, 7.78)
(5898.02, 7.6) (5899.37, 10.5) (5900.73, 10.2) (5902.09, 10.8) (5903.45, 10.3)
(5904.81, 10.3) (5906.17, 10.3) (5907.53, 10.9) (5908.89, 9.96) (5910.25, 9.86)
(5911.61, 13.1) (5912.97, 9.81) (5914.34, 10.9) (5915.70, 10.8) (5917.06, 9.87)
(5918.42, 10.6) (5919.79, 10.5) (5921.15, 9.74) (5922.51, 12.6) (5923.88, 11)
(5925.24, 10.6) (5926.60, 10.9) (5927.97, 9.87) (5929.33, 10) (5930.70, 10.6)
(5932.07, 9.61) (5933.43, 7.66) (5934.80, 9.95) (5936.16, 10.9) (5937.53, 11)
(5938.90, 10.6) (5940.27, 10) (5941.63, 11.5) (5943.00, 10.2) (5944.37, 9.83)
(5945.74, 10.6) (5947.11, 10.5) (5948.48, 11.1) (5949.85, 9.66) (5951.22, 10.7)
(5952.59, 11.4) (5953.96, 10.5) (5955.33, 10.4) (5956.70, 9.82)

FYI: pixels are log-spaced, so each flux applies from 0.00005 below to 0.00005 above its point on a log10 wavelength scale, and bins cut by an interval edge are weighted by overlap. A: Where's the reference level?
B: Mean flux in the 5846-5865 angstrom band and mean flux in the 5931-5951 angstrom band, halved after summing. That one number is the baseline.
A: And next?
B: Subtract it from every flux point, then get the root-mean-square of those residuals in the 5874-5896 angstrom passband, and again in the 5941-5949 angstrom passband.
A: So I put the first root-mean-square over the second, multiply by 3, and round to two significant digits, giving 11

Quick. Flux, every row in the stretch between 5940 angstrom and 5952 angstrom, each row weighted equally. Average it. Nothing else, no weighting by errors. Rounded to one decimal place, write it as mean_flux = 10.5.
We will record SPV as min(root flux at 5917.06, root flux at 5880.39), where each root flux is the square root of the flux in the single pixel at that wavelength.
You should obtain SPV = 3.14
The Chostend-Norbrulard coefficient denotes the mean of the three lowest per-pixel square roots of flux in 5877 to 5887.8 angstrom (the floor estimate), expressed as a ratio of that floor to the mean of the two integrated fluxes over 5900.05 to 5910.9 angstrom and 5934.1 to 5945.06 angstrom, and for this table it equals 0.0272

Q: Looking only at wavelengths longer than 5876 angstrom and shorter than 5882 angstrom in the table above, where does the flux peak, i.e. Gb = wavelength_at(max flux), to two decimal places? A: 5879.03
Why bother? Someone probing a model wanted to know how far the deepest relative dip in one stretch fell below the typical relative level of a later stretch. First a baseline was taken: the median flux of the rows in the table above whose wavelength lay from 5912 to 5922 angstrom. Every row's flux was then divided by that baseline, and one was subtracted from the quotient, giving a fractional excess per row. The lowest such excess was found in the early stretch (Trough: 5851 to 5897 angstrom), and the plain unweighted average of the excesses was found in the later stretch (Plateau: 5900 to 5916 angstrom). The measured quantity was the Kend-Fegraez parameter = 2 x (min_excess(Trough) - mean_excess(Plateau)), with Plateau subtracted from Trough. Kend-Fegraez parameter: -1.0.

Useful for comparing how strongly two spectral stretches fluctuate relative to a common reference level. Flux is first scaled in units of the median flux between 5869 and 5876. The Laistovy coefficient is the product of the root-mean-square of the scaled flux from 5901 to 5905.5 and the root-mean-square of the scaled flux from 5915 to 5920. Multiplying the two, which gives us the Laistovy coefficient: 0.772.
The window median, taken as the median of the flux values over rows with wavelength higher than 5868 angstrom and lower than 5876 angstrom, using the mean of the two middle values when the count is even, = 11.8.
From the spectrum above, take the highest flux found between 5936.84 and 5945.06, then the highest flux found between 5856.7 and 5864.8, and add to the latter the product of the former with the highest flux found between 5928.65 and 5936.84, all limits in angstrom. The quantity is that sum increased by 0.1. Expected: 136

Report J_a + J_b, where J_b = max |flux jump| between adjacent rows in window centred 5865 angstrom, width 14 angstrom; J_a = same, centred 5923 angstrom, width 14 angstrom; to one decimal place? 4.5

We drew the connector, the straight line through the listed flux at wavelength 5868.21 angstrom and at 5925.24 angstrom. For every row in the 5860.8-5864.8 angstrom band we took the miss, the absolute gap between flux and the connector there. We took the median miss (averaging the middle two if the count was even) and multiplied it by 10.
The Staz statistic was 5.1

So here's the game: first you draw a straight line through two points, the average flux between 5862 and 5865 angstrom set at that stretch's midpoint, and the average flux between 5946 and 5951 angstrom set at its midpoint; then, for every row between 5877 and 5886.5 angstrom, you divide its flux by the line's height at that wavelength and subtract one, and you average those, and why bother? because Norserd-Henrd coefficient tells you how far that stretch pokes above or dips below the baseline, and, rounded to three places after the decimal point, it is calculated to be 0.059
